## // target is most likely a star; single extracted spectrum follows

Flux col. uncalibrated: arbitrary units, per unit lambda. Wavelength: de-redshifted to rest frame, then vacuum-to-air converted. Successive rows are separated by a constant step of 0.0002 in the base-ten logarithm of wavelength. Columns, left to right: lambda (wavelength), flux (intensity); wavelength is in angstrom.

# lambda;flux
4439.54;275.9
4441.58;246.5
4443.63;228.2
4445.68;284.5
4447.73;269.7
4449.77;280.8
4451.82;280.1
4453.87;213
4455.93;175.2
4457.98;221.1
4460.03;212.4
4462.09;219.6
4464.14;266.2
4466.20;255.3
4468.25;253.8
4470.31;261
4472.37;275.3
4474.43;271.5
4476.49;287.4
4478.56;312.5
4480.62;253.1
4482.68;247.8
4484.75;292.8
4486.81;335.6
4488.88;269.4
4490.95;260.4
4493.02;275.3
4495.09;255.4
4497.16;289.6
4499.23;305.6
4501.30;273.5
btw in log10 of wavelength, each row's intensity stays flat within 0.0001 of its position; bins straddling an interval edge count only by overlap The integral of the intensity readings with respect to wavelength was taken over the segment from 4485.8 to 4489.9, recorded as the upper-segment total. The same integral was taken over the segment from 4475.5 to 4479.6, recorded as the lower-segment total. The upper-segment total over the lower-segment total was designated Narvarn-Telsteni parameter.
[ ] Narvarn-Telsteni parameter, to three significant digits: 1.01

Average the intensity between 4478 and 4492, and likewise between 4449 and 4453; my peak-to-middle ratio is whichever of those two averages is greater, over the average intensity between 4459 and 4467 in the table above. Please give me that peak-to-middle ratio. 1.18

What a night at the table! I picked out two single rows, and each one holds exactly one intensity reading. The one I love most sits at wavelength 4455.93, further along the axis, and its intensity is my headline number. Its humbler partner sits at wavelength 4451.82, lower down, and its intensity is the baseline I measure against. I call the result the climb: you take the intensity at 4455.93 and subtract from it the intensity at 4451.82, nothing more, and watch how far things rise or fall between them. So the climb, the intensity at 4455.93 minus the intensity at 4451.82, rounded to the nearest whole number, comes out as -105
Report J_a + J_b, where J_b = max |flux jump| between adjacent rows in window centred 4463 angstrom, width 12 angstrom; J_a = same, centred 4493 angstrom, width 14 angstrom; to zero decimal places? 113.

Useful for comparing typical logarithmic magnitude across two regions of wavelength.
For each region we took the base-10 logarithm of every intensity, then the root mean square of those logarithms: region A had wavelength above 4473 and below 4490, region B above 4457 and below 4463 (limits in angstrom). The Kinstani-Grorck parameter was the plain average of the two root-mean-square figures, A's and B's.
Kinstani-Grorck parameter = 2.39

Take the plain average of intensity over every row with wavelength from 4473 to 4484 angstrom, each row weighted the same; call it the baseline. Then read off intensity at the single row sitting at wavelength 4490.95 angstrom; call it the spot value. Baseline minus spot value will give 14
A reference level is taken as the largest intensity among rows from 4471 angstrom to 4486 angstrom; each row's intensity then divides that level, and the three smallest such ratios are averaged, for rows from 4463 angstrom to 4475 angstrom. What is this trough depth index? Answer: 1.15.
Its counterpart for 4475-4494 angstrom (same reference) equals 1.00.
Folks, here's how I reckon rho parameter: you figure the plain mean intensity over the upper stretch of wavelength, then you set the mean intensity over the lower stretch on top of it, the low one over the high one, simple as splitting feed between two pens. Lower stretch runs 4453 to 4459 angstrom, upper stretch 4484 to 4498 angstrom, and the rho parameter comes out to 0.72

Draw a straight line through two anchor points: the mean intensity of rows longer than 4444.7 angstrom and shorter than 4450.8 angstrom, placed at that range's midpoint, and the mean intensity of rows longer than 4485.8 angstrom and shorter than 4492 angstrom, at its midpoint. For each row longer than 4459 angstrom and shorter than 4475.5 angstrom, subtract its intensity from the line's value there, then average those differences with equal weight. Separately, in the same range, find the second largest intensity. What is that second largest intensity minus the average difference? 240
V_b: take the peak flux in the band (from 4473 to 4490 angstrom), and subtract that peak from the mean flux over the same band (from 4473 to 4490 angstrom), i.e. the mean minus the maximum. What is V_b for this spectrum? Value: -52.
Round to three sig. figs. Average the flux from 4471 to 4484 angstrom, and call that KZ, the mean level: 275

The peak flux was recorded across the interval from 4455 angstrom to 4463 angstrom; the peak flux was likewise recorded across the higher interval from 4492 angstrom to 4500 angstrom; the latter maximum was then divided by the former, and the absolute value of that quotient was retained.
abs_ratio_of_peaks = 1.38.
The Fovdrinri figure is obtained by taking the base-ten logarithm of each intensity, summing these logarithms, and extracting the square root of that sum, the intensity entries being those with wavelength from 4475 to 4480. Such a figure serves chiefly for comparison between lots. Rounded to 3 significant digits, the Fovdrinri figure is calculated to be 2.23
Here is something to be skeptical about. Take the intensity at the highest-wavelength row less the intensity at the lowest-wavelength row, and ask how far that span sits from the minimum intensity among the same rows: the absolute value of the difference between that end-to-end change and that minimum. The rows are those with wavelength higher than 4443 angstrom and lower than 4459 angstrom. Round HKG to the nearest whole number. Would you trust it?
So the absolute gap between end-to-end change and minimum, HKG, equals 182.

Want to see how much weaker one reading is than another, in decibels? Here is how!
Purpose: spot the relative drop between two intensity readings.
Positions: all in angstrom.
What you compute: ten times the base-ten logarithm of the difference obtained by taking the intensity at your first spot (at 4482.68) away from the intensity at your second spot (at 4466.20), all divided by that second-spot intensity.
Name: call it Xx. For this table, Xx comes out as -15.3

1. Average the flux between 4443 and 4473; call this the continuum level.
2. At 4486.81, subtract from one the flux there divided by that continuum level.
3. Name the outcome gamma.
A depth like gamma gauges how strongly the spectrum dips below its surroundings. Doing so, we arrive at -0.36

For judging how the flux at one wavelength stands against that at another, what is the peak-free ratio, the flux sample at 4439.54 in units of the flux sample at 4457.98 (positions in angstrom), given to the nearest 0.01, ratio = 1.25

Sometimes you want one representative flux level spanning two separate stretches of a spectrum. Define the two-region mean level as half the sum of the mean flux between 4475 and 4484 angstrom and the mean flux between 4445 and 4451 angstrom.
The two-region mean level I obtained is 277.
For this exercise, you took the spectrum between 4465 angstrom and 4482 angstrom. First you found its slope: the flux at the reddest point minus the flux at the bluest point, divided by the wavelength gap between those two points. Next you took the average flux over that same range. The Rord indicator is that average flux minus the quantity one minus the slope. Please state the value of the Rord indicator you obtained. 270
